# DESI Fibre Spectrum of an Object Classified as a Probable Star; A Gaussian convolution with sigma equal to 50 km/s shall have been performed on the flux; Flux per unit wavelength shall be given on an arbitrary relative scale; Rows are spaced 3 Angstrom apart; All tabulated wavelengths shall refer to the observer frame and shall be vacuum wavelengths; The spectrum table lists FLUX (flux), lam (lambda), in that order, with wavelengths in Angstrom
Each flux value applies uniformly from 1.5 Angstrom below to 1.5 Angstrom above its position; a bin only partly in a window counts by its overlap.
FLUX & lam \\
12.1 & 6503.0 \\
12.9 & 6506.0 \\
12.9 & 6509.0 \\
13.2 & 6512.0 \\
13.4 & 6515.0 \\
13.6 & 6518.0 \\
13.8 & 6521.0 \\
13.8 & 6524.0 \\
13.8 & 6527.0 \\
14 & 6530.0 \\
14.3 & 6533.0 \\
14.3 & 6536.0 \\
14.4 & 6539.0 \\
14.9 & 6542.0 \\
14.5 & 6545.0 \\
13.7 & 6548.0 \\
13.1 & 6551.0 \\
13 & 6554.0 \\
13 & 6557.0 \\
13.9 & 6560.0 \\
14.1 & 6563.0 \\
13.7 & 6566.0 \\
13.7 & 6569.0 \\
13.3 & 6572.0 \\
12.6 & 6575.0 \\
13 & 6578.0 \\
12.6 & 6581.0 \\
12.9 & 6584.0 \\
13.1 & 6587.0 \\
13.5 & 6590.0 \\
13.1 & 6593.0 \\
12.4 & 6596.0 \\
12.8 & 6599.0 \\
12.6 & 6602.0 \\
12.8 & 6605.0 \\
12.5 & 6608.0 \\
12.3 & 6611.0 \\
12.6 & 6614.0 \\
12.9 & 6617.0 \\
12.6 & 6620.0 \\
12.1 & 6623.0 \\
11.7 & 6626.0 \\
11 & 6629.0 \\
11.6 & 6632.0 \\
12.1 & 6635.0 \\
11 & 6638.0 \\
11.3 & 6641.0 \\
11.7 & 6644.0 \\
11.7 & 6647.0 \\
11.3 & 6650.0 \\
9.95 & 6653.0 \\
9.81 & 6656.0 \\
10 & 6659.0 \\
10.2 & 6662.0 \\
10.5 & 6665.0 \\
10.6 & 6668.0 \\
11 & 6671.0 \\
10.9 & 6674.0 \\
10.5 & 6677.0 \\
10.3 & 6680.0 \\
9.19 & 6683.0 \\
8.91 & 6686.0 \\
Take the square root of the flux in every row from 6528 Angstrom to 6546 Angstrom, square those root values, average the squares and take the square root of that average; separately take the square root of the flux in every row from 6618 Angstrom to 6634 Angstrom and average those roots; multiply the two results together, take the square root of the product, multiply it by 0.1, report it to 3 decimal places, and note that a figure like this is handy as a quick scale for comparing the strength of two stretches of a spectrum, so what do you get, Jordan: 0.361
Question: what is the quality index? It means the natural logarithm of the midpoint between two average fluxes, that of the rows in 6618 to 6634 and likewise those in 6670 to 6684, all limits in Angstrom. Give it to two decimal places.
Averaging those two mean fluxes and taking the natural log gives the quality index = 2.41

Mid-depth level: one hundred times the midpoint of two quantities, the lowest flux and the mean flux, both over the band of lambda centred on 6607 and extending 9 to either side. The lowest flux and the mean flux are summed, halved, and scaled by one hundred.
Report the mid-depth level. 1245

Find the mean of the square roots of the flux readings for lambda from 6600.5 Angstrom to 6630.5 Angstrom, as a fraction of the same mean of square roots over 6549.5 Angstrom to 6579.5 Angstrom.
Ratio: 0.96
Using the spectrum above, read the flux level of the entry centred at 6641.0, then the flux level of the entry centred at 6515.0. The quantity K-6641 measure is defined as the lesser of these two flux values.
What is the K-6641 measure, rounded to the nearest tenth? 11.3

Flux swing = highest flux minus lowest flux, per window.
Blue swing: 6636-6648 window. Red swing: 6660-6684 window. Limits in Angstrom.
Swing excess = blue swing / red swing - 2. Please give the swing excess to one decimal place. -1.6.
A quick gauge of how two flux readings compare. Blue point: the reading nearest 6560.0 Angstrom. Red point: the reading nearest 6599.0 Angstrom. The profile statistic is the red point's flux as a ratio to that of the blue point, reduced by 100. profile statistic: -99.1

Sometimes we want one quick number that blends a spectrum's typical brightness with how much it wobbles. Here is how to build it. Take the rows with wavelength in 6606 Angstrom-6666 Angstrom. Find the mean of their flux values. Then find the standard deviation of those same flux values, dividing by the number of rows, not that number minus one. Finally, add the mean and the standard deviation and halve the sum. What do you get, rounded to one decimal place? 6.2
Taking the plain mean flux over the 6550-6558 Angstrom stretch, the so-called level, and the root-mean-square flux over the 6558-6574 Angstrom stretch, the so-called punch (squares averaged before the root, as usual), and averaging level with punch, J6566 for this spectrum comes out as 13.4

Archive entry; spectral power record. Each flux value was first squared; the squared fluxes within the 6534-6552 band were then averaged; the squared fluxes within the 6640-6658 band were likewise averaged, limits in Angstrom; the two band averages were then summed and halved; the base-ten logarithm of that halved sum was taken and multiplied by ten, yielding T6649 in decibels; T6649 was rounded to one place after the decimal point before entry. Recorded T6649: 22.1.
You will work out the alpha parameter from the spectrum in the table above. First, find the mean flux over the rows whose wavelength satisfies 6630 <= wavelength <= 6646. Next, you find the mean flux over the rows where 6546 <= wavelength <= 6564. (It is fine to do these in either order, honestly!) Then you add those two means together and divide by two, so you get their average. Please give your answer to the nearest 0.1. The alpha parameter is 12.5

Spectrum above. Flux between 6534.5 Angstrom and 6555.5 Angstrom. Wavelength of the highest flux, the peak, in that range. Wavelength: 6542.0 Angstrom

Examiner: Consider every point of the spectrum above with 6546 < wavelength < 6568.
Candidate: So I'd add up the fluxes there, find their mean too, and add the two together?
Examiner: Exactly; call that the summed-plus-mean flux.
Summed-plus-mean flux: 108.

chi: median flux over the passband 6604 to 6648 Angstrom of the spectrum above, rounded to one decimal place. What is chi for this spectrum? 12.1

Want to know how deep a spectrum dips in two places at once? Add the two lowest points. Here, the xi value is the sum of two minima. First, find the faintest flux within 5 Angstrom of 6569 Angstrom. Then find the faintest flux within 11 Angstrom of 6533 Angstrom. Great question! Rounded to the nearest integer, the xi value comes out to 27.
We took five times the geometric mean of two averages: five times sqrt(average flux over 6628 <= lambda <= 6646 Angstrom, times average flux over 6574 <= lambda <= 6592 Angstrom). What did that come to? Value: 61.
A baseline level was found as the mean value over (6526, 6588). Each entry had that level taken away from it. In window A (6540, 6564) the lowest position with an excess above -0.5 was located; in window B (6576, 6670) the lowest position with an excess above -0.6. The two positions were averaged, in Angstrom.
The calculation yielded 6564.5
